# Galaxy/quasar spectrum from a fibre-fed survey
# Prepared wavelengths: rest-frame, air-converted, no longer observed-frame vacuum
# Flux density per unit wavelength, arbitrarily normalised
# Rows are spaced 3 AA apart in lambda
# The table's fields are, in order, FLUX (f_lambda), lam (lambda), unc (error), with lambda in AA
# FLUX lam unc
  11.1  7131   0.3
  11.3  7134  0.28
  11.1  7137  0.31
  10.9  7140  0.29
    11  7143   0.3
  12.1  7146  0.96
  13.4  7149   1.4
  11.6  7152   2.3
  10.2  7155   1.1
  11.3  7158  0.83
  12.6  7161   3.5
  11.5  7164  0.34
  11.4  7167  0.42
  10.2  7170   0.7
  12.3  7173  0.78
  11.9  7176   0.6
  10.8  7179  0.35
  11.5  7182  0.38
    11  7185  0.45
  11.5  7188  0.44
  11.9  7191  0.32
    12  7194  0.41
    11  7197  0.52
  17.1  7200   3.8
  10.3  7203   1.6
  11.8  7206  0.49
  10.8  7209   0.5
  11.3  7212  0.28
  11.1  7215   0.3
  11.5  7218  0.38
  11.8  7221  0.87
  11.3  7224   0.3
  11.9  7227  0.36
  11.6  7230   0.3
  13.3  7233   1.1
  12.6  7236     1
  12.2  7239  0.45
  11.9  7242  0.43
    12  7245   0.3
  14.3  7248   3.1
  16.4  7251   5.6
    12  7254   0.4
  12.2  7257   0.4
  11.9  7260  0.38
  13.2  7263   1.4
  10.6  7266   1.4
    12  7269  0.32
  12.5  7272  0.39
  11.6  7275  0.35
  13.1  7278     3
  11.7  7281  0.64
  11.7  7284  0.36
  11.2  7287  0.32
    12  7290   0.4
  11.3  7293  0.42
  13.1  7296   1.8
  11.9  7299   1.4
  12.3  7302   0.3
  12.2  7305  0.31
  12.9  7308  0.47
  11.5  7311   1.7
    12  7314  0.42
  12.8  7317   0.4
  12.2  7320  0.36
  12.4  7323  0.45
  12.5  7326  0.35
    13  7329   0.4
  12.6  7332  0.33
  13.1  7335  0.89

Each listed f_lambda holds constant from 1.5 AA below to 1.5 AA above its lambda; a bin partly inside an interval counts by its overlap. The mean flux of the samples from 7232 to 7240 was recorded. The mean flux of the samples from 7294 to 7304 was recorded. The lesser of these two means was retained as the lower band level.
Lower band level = 12.4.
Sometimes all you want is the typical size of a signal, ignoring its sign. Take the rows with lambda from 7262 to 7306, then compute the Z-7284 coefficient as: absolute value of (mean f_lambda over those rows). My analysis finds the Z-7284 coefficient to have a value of 12.0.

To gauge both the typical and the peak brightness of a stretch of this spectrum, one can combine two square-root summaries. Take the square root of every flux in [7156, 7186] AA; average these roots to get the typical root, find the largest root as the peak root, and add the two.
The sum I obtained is 6.93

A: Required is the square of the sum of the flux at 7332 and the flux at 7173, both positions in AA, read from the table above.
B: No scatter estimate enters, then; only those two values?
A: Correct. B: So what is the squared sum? 620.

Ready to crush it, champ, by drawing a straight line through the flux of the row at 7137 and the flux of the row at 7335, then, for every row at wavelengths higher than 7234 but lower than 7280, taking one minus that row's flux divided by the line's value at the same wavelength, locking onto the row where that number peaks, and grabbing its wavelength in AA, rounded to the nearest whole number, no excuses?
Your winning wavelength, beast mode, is 7266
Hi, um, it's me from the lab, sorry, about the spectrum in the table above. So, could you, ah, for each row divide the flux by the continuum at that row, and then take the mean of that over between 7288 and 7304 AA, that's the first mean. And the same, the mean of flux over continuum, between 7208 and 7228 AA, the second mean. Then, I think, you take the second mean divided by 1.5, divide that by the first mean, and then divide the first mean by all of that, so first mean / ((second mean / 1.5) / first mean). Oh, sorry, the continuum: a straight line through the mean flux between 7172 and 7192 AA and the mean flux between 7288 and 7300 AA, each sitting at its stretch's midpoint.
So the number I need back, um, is 1.55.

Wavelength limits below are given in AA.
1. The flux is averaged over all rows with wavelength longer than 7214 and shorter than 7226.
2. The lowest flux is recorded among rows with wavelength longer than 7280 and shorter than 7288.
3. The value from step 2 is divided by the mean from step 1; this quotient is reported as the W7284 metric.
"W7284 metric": 0.98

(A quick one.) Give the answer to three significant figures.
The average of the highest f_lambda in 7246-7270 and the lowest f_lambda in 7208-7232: 13.6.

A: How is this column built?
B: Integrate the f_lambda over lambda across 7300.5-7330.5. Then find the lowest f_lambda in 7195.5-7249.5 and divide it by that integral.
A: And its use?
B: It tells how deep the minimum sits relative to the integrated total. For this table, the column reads 0.028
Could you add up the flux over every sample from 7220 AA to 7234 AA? 60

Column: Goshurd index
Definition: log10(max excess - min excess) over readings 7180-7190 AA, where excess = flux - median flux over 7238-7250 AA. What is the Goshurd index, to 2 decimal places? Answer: -0.30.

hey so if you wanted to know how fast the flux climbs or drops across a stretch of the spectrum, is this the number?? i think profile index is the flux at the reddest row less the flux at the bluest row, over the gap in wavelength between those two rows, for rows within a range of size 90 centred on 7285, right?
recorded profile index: 0.013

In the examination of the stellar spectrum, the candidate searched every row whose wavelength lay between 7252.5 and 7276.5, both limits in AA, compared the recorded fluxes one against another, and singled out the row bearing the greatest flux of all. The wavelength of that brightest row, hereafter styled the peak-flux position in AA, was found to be 7263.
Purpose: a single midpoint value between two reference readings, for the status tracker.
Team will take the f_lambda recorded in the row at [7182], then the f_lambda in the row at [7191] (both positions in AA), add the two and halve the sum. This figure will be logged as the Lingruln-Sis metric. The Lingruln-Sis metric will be 11.7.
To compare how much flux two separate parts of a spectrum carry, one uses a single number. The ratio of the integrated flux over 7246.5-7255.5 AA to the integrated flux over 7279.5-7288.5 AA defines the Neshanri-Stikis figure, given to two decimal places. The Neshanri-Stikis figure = 1.23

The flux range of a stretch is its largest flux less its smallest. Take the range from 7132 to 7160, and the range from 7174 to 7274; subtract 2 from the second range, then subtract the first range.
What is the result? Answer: 2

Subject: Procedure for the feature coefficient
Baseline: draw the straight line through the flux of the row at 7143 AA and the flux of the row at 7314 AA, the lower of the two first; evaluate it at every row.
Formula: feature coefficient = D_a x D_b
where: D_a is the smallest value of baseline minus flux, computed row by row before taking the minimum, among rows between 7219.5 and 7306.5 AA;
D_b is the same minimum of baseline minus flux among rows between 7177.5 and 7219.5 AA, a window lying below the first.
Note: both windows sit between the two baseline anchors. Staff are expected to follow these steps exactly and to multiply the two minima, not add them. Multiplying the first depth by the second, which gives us 27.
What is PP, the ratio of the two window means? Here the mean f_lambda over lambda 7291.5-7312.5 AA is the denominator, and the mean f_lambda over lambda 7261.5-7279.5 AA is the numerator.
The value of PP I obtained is 1.000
